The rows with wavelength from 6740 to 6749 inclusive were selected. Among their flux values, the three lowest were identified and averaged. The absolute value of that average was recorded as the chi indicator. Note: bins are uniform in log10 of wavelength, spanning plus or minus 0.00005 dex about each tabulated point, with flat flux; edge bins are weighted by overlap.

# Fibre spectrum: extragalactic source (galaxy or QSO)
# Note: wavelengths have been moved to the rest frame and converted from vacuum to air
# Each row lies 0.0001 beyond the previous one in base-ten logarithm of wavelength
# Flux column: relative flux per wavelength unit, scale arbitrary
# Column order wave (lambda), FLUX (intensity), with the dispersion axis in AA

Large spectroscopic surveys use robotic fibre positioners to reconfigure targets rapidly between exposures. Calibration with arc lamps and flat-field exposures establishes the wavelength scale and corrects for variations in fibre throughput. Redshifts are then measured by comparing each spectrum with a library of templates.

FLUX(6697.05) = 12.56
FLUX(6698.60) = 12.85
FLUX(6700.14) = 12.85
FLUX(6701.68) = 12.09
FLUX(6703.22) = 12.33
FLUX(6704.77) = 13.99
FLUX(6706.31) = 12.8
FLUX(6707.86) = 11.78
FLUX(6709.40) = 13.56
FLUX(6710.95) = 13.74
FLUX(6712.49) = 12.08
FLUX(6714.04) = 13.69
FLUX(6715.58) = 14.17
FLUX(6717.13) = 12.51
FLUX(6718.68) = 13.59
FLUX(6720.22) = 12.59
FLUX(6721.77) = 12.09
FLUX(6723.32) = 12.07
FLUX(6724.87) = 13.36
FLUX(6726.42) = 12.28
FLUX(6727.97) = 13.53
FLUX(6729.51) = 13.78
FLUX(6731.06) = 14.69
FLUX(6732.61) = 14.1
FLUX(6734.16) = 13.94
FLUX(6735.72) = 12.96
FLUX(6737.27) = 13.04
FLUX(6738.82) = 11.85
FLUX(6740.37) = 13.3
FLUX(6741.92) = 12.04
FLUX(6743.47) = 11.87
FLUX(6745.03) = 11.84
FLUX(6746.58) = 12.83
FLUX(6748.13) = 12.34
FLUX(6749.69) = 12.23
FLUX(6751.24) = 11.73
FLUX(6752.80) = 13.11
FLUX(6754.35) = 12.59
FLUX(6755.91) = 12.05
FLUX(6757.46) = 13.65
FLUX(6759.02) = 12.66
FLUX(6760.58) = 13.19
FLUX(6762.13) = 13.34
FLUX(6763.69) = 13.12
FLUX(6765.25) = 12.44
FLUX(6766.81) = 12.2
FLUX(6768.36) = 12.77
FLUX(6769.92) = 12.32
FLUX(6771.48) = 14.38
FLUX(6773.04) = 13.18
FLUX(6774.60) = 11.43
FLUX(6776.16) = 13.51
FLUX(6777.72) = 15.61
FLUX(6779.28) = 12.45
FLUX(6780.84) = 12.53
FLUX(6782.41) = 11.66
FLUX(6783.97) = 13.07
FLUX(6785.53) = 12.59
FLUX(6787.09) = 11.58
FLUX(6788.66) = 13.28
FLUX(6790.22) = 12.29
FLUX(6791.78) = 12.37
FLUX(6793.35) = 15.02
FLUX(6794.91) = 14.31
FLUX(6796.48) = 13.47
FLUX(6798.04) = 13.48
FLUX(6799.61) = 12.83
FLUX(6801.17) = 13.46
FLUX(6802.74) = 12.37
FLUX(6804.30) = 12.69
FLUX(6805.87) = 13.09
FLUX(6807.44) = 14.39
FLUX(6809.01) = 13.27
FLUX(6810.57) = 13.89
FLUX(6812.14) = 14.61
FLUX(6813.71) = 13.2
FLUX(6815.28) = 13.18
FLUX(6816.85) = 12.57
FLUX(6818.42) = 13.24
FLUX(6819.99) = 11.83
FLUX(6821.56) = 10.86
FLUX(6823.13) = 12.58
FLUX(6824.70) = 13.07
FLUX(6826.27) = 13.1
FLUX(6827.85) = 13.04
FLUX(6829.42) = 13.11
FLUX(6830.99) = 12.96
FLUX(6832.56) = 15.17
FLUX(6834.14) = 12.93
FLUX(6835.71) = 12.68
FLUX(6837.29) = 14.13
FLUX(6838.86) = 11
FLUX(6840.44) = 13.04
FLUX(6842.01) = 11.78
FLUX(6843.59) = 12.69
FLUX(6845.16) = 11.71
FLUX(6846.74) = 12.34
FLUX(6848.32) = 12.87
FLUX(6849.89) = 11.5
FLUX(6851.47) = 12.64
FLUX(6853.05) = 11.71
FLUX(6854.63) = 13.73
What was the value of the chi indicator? 11.92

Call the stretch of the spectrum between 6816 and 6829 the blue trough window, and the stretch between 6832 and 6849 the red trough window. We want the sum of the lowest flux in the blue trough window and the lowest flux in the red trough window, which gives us 21.9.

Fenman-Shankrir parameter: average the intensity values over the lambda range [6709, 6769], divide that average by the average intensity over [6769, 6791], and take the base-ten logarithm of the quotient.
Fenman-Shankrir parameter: 0.0016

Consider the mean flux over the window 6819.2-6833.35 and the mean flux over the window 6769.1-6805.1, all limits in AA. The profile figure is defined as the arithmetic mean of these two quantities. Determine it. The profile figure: 12.9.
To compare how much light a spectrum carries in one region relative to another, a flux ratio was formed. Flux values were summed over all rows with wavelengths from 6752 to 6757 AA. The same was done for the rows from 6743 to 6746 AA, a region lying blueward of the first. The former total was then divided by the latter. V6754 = 1.6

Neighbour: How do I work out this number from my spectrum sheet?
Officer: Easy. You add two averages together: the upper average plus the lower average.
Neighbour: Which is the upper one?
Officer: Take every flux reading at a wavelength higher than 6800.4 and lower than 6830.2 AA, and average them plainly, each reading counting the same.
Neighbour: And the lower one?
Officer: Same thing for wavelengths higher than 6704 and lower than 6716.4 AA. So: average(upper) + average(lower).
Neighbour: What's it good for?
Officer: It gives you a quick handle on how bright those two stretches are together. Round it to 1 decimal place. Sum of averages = 26.3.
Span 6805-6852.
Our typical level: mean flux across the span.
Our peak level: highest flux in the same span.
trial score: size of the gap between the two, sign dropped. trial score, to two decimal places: 2.29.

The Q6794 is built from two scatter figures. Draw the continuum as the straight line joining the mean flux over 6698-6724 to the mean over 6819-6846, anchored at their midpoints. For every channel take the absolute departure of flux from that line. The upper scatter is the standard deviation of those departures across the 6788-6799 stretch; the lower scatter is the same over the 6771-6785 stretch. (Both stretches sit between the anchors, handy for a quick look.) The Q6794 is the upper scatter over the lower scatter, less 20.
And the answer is -19.2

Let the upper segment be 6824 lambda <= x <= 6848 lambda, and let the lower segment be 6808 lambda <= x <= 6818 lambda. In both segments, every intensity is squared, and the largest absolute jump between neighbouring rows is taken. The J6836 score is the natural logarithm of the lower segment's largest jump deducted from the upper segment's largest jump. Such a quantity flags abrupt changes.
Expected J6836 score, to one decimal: 3.7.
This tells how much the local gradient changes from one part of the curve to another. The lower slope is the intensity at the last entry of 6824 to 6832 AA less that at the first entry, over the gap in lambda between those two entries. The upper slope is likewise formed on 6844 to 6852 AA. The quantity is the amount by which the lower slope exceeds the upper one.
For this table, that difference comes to -0.16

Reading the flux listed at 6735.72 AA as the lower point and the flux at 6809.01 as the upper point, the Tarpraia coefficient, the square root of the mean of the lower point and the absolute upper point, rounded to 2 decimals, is 3.62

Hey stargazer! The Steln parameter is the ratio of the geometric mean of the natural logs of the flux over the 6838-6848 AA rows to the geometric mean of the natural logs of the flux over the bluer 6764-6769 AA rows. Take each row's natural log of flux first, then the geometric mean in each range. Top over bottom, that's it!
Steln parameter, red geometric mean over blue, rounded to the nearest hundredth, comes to 0.99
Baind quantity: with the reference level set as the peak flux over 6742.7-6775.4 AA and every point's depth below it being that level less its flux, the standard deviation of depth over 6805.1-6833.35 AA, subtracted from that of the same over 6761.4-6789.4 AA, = 0.04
